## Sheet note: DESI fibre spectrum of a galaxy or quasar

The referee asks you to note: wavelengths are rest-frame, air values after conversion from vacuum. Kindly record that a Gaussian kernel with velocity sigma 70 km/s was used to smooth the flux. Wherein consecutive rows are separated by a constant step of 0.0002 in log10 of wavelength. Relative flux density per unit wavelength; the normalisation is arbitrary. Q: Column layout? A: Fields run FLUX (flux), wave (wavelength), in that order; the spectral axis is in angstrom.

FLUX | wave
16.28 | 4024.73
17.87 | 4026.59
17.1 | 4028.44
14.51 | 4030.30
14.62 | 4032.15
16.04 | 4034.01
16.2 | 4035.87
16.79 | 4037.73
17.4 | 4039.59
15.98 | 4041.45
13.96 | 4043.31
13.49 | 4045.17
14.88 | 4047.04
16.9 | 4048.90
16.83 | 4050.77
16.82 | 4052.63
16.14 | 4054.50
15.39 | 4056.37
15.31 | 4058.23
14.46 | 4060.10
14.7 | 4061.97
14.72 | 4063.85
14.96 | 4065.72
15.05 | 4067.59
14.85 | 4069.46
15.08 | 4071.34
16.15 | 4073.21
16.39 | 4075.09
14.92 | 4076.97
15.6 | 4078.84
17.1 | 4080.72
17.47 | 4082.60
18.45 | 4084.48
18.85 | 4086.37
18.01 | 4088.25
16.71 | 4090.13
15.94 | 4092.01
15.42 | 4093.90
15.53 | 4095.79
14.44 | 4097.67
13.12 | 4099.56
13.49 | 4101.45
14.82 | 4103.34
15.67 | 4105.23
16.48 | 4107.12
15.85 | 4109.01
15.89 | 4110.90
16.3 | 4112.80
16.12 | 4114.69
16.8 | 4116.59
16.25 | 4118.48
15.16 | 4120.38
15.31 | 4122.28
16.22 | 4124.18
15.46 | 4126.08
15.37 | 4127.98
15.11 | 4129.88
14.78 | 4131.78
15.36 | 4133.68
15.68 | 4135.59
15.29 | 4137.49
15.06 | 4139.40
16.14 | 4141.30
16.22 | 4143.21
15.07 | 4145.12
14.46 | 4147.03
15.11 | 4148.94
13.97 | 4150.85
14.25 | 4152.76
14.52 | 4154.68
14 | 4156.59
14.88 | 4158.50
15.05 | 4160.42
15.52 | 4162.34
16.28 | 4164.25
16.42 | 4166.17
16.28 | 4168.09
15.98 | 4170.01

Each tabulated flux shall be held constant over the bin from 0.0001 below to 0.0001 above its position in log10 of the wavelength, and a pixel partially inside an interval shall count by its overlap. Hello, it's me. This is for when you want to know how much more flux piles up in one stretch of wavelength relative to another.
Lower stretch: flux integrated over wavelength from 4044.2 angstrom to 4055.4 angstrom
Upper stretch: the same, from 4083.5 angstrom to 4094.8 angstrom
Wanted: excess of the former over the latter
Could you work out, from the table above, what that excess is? -17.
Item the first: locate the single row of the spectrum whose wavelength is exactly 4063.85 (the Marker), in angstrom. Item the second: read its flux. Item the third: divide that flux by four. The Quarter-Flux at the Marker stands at 3.7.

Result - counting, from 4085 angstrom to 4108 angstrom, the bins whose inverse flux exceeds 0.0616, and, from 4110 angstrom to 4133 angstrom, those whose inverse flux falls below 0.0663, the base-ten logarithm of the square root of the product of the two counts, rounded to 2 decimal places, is 0.97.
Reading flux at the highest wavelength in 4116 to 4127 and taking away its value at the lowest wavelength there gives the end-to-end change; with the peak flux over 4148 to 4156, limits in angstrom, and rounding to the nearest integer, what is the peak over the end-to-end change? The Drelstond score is -11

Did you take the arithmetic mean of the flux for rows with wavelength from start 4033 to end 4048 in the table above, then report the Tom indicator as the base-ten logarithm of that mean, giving 1.19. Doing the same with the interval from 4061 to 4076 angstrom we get 1.18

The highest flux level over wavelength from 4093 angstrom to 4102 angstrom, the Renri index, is 15.53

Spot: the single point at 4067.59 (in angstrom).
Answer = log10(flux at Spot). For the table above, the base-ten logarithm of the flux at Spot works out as 1.18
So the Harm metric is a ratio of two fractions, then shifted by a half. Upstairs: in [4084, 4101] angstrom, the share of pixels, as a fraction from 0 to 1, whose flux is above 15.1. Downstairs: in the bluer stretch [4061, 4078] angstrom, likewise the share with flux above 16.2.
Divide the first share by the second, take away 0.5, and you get 6.5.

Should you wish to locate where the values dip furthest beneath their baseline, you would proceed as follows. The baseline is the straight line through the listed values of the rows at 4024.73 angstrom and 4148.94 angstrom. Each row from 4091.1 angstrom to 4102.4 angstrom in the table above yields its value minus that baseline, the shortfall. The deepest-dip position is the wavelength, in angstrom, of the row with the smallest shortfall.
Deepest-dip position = 4099.56 angstrom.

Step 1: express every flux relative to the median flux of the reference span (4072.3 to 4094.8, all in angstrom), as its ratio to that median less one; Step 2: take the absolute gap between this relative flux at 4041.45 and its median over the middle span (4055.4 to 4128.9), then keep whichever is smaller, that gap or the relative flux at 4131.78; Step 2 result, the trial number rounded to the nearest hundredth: -0.11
